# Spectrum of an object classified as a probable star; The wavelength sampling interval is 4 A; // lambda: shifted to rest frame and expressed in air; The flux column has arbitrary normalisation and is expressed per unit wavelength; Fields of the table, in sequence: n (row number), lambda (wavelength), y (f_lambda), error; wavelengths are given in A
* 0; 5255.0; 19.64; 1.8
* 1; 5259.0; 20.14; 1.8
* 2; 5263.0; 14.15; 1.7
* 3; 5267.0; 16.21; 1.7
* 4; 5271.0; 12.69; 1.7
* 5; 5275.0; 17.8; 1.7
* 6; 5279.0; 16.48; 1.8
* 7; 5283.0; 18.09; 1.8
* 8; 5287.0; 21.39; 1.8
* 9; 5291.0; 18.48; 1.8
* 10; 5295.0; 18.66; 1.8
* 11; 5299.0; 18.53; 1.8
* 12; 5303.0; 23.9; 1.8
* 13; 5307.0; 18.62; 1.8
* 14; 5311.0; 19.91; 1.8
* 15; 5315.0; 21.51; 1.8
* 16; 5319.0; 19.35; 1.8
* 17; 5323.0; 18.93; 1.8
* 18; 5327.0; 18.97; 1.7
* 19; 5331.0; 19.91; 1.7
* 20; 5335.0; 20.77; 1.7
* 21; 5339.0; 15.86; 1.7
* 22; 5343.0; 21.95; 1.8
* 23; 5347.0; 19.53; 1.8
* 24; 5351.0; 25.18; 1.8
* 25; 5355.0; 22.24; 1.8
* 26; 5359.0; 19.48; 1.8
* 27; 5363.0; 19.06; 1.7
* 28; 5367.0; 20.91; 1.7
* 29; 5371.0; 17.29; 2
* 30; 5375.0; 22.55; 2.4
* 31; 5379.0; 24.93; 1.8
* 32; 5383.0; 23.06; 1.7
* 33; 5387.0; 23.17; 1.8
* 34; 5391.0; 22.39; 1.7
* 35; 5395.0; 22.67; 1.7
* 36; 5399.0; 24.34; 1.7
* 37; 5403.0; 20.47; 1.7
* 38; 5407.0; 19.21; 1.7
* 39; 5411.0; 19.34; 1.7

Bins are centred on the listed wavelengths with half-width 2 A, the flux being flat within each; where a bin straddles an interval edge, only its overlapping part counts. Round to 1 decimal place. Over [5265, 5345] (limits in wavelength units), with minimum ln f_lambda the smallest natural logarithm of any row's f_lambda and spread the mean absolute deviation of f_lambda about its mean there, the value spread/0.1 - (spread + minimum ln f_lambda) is 13.3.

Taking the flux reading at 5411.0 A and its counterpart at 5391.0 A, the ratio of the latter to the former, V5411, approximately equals 1.16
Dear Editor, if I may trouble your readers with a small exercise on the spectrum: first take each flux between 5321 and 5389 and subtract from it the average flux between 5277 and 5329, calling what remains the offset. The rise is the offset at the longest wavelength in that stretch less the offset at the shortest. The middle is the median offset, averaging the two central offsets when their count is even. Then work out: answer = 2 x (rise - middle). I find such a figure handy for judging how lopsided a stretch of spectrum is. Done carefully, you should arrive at 6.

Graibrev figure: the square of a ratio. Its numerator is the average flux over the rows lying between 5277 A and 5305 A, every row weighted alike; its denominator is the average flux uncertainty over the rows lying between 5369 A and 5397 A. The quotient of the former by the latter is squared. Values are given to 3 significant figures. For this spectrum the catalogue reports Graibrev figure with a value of 107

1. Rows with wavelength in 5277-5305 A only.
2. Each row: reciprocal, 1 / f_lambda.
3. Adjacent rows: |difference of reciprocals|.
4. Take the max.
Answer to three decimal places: 0.012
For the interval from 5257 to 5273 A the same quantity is 0.021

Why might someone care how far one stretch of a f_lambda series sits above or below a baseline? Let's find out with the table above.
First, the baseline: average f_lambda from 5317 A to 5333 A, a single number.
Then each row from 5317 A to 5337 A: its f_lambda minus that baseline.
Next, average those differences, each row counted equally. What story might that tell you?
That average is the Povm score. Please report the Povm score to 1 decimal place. 0.3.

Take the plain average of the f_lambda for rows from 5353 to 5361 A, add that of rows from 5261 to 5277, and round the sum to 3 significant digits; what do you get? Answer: 36.1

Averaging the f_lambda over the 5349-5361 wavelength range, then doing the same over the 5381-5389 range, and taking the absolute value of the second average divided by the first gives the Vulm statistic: 1.037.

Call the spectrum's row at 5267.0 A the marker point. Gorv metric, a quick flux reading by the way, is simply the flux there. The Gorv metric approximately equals 16.21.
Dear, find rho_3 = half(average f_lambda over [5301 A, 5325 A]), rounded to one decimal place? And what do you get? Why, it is 10.2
